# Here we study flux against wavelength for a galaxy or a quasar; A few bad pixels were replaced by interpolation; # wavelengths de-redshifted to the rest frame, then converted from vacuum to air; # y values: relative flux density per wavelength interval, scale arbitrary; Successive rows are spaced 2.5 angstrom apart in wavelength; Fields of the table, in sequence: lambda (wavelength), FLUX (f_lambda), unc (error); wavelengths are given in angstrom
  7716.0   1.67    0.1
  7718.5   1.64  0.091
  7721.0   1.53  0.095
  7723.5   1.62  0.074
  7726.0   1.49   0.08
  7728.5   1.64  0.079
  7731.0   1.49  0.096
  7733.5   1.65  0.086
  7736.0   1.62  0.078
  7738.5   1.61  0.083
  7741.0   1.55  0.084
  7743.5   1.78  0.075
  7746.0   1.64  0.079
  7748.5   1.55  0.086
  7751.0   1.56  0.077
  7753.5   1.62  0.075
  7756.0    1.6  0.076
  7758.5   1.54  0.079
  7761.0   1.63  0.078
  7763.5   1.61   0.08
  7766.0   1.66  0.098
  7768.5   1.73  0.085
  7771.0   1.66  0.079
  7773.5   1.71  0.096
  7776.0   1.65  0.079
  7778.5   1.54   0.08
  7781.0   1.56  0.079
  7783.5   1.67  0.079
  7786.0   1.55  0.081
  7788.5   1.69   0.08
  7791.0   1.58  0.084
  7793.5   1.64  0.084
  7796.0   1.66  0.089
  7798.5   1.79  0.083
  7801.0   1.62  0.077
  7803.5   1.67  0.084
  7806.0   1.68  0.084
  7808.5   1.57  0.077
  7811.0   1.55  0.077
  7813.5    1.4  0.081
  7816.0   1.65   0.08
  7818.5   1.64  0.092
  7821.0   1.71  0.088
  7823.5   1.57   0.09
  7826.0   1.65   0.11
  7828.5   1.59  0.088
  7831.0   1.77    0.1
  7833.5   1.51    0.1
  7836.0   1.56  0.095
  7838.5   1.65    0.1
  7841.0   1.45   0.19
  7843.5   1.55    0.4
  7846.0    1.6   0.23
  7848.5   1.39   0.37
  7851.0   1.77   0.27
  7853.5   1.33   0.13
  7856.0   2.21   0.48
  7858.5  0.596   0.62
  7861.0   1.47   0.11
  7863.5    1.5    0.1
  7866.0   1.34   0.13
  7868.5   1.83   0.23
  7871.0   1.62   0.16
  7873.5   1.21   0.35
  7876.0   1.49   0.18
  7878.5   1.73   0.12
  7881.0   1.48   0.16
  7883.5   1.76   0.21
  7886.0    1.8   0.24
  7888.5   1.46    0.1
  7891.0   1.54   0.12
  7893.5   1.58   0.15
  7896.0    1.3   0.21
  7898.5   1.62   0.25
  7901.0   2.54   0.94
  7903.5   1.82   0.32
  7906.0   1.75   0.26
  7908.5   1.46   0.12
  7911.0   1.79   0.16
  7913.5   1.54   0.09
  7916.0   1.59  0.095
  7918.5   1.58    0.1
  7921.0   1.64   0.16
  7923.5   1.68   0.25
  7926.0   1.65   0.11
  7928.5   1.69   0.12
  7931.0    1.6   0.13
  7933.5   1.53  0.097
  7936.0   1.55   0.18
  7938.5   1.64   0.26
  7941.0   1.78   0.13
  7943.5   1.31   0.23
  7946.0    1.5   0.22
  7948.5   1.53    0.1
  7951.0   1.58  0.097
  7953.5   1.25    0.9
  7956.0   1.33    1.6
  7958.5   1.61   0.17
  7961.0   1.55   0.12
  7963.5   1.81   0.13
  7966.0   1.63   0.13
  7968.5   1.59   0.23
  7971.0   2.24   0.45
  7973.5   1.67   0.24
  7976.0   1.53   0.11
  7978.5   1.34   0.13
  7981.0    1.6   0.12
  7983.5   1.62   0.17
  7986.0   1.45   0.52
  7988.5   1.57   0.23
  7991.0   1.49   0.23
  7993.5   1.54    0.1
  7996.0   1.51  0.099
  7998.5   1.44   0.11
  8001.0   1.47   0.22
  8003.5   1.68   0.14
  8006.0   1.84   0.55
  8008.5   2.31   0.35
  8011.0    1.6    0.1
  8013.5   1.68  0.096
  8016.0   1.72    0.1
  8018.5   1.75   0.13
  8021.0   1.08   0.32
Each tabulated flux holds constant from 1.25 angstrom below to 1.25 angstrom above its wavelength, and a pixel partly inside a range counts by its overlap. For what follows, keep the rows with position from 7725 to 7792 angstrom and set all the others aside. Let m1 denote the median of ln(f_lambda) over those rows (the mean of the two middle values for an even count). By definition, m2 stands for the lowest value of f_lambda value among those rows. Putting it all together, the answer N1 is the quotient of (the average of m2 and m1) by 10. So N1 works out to 0.099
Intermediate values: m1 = 0.482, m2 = 1.49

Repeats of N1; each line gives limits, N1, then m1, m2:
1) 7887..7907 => 0.088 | 0.470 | 1.3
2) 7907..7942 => 0.097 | 0.482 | 1.46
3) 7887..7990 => 0.086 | 0.464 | 1.25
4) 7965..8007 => 0.090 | 0.451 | 1.34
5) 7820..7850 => 0.092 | 0.457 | 1.39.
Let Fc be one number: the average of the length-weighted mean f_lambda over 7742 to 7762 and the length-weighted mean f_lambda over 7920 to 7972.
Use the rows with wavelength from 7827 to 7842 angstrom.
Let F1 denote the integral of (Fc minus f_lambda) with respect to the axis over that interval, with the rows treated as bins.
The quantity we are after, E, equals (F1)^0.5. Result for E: 0.49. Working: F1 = 0.2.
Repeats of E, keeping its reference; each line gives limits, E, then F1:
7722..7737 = 0.60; 0.4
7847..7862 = 1.47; 2.2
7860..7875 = 1.30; 1.7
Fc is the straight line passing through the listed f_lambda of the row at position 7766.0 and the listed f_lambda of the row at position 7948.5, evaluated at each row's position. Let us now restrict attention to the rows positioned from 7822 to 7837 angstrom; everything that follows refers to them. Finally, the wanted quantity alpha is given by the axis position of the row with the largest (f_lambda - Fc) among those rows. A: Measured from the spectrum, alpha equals 7831.0 angstrom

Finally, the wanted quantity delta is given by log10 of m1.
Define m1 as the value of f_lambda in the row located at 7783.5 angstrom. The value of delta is 0.223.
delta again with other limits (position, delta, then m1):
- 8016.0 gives 0.236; 1.72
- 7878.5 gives 0.238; 1.73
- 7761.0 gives 0.212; 1.63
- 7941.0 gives 0.250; 1.78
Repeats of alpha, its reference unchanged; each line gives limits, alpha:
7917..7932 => 7928.5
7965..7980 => 7971.0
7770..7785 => 7773.5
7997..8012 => 8008.5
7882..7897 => 7886.0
